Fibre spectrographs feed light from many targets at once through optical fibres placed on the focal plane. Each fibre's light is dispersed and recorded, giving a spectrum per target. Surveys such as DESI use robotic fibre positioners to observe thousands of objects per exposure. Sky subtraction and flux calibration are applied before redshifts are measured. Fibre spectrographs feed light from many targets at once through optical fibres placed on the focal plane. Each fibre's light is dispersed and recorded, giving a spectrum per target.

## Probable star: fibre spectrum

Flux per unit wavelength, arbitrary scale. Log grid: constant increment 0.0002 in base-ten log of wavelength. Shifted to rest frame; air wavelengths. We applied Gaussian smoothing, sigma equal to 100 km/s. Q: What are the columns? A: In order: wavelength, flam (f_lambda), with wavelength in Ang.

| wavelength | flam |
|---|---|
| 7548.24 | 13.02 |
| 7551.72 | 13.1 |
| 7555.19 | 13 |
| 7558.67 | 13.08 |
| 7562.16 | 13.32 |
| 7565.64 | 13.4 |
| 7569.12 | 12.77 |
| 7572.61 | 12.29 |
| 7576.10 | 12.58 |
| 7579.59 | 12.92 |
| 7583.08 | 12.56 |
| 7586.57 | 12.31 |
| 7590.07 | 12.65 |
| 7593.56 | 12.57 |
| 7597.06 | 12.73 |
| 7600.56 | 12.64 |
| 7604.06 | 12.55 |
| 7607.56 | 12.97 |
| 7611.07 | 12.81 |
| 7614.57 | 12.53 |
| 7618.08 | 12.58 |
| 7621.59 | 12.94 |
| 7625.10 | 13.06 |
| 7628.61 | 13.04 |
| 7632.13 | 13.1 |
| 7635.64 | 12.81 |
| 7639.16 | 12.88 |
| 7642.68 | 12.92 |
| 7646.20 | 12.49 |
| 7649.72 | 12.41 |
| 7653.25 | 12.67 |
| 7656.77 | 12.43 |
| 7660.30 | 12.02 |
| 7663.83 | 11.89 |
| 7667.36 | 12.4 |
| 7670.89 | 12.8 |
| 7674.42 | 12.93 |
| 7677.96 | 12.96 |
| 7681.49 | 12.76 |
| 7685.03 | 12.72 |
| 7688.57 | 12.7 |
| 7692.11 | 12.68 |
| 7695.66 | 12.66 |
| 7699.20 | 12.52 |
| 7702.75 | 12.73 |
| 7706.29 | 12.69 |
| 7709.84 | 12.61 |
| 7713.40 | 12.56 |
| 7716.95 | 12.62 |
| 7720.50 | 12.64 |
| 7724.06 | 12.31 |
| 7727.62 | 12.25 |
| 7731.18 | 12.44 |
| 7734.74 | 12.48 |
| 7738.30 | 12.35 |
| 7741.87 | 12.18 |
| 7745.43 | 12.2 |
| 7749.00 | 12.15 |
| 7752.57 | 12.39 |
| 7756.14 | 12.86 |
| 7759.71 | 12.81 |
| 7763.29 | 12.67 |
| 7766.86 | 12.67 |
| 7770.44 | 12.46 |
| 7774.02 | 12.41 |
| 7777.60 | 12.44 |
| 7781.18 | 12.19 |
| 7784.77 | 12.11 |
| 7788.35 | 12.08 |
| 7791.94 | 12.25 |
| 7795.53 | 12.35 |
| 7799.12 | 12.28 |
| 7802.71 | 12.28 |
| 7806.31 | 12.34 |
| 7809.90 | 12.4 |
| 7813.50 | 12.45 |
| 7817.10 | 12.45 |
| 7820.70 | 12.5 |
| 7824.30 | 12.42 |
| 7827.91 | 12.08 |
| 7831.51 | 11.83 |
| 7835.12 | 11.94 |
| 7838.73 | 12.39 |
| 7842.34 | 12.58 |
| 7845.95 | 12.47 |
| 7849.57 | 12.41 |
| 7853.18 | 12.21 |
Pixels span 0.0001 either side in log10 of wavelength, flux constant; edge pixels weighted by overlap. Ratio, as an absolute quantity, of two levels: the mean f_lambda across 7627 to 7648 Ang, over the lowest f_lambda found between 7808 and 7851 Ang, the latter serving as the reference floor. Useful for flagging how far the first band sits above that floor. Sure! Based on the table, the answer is 1.09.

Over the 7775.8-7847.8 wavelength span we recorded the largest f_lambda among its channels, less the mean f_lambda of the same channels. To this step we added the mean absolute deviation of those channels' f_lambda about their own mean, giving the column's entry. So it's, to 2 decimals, 0.45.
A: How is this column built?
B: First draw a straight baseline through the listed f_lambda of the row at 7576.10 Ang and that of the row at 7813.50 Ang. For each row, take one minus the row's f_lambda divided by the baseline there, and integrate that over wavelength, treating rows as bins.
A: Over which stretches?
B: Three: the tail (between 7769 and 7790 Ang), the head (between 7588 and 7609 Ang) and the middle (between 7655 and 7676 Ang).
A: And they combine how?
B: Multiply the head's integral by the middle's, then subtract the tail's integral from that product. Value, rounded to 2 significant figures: -0.36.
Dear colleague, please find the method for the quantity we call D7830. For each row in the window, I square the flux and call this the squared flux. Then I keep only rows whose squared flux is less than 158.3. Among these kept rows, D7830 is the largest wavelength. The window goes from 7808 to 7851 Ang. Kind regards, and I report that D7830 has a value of 7849.57 Ang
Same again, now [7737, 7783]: 7781.18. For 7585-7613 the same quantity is 7604.06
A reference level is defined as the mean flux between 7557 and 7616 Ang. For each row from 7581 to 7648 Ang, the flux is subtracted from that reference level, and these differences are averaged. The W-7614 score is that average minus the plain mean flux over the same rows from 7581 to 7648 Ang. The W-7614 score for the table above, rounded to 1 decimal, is -12.7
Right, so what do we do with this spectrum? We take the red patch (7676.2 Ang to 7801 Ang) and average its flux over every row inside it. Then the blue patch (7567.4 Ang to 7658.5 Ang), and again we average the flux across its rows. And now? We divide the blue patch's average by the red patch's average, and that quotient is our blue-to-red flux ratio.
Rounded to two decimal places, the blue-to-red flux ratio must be 1.02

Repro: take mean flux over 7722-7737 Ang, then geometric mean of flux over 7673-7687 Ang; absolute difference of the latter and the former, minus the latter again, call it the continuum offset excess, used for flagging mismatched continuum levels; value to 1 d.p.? -12.4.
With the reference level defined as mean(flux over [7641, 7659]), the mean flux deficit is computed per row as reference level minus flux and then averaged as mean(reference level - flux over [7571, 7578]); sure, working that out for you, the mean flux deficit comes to 0.1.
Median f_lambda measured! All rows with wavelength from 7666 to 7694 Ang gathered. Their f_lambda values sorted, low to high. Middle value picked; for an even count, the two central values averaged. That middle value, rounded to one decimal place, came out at 12.7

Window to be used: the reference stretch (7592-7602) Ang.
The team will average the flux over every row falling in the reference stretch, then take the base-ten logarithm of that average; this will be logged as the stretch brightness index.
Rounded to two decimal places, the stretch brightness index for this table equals 1.10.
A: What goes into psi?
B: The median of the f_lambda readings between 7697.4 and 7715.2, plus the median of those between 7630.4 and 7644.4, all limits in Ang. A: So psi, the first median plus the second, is 25.5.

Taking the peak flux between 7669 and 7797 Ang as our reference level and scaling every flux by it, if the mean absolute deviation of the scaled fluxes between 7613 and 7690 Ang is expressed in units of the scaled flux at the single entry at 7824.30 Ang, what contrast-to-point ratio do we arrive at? 0.020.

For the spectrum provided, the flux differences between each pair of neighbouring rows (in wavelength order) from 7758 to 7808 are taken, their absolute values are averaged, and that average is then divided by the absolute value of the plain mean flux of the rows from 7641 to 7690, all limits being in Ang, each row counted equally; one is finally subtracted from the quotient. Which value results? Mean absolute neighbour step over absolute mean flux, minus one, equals -0.993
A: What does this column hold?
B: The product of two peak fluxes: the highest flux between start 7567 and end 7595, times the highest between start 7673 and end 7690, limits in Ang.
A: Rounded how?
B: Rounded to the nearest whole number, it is 167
